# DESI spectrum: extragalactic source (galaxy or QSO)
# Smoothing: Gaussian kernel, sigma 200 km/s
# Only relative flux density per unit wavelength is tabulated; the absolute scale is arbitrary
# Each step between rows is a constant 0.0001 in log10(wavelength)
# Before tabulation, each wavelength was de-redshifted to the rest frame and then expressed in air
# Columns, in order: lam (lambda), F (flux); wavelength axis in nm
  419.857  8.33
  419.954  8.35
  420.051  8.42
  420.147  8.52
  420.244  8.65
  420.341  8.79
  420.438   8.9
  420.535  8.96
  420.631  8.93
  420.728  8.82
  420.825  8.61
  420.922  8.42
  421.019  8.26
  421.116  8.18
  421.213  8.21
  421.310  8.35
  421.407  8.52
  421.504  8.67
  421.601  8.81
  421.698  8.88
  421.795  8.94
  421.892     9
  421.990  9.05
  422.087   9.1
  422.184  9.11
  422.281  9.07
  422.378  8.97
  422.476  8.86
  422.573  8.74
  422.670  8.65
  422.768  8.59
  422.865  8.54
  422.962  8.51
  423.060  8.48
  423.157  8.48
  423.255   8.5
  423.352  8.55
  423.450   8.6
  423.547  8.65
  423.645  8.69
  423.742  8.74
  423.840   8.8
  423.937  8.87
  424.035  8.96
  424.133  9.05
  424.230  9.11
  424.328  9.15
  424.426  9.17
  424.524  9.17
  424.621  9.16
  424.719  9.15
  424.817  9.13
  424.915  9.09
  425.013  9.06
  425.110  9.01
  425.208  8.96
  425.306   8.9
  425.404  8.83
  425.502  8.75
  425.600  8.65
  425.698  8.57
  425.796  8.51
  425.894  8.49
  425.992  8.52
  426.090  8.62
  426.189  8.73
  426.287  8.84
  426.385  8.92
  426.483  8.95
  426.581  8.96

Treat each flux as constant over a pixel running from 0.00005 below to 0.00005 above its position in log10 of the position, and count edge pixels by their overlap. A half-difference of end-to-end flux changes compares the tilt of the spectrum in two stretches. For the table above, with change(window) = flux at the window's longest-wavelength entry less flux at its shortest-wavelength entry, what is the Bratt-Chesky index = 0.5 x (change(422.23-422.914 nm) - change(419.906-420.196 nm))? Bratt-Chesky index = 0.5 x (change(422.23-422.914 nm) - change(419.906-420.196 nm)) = -0.35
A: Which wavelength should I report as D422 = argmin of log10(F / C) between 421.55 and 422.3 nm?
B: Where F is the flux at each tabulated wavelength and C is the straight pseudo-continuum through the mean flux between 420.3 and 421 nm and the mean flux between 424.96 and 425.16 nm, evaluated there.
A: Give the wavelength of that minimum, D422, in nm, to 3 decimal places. 421.601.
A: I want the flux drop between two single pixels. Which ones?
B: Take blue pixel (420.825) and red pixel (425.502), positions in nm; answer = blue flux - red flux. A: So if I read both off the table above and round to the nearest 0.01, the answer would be -0.14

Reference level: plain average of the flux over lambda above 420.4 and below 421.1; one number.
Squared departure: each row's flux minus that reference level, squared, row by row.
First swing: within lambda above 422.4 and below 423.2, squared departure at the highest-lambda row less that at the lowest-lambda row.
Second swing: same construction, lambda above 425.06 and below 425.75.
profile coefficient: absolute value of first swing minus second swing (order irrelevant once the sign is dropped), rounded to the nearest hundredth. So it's 0.10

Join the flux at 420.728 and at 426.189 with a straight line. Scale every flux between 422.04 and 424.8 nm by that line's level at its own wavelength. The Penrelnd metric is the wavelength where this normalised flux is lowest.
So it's 423.060 nm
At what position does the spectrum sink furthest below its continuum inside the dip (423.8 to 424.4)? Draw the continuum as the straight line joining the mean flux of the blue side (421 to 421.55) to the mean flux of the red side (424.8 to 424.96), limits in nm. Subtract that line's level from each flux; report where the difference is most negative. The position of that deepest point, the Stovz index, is 423.840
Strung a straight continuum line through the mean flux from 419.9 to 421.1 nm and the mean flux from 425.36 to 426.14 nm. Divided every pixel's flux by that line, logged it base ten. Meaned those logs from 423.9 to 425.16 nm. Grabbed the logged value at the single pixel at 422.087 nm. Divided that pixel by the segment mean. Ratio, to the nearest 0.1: 1.0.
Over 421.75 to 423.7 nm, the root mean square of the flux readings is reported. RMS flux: 8.76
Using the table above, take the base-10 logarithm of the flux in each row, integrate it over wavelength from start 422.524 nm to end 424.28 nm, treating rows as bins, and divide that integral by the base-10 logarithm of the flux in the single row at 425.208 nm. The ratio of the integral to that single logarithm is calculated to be 1.73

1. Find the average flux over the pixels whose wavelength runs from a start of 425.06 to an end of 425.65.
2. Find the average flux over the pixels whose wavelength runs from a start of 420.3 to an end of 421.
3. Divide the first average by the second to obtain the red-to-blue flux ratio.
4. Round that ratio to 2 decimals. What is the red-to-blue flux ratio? 1.01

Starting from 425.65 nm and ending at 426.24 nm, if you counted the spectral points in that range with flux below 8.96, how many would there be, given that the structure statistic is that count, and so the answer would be 6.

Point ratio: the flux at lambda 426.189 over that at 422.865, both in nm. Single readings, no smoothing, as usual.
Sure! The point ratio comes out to 1.02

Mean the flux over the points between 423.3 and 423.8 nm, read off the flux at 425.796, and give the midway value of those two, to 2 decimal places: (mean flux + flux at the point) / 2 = 8.58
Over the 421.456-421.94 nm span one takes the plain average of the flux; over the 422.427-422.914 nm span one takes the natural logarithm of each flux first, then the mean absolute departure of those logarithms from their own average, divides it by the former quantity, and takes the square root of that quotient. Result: 0.036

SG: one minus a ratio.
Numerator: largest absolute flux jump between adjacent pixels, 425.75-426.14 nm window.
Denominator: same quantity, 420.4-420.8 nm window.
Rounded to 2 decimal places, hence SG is 0.09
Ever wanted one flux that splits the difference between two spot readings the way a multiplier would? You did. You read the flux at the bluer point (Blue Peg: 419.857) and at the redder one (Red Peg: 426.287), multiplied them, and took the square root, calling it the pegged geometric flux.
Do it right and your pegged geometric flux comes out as 8.58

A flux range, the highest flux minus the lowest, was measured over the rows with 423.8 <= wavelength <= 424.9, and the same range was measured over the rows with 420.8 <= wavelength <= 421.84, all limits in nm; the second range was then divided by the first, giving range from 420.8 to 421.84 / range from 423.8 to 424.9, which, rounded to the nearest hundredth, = 2.05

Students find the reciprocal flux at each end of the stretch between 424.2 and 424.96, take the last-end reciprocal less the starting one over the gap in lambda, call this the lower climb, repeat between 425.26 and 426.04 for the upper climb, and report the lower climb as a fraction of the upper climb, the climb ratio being 0.0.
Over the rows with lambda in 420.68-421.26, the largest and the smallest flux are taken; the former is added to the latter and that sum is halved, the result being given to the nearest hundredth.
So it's 8.50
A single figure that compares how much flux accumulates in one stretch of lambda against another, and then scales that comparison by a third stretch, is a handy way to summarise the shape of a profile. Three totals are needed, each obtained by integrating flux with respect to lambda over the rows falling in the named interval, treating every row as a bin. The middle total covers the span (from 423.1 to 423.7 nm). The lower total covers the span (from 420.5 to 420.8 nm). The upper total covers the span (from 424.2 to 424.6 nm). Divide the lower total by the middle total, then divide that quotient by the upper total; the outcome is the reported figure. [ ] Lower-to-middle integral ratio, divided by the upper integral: 0.14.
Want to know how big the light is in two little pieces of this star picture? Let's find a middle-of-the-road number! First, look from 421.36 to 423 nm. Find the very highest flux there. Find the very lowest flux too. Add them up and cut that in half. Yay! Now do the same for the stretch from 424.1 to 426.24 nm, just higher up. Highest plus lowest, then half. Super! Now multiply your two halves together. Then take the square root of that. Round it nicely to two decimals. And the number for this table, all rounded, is 8.82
